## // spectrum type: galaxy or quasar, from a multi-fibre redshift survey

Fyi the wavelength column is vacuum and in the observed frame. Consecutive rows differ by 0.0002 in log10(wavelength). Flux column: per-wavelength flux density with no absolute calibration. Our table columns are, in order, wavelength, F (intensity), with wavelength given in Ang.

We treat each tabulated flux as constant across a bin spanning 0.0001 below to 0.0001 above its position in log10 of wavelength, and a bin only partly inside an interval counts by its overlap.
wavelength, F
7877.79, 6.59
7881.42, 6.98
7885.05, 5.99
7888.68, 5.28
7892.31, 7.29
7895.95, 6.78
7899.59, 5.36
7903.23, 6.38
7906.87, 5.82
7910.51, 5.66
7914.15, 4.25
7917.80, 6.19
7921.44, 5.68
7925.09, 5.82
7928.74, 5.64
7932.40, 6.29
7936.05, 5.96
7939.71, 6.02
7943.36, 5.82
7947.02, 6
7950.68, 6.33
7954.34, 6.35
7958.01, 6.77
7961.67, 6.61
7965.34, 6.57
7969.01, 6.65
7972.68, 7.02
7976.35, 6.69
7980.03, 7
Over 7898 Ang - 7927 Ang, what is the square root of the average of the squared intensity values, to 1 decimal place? 5.7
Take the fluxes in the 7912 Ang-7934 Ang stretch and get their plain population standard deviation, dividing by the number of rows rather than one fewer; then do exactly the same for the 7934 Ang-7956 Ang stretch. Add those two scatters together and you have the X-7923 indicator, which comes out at 0.86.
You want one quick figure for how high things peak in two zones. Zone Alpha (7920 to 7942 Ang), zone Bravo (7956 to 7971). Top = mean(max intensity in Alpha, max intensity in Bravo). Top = 6.53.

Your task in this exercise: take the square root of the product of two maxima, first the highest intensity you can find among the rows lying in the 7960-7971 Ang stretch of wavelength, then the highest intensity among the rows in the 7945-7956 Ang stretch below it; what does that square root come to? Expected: 6.5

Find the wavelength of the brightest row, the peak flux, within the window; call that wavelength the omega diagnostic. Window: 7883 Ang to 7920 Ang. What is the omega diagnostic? 7892.31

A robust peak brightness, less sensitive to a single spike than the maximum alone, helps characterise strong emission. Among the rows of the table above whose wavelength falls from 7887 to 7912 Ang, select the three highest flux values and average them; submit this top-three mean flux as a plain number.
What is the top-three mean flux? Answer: 6.82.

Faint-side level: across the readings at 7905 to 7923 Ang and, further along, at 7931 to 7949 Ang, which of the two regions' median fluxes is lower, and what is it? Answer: 5.68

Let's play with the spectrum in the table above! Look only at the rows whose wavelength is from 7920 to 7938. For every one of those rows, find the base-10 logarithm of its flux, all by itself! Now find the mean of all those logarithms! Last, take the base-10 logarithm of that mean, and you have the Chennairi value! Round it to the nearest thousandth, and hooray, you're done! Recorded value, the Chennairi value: -0.114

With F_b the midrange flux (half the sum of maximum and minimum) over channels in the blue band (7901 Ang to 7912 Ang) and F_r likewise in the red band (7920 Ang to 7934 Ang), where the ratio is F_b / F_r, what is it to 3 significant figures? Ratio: 1.01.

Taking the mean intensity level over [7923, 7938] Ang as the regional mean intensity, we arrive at 5.9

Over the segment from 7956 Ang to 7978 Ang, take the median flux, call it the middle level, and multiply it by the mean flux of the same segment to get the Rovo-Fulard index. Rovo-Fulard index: 45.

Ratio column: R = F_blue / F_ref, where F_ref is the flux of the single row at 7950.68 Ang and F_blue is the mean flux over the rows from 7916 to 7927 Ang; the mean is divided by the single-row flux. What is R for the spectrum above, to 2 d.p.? 0.93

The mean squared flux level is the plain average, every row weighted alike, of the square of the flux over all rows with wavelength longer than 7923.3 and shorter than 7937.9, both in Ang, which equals 35.2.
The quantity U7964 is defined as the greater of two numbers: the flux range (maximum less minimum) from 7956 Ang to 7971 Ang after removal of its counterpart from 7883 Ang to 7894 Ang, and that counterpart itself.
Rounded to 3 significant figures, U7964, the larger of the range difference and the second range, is 2.01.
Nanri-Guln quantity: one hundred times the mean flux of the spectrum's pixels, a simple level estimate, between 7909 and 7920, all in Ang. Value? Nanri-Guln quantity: 537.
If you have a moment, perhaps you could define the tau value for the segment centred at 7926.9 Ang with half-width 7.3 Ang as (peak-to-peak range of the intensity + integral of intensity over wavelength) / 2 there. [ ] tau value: 43.1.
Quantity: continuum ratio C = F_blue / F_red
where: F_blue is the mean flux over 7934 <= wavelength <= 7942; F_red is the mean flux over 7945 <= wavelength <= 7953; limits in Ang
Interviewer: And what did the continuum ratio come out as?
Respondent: 0.97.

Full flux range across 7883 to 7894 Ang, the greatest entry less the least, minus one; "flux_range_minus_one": 1.0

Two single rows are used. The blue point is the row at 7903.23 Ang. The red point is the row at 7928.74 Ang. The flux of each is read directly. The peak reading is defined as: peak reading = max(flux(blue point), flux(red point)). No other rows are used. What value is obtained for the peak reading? 6.4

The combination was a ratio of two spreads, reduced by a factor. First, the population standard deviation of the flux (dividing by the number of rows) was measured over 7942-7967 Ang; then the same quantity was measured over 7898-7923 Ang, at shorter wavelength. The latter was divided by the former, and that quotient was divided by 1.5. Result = 1.4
